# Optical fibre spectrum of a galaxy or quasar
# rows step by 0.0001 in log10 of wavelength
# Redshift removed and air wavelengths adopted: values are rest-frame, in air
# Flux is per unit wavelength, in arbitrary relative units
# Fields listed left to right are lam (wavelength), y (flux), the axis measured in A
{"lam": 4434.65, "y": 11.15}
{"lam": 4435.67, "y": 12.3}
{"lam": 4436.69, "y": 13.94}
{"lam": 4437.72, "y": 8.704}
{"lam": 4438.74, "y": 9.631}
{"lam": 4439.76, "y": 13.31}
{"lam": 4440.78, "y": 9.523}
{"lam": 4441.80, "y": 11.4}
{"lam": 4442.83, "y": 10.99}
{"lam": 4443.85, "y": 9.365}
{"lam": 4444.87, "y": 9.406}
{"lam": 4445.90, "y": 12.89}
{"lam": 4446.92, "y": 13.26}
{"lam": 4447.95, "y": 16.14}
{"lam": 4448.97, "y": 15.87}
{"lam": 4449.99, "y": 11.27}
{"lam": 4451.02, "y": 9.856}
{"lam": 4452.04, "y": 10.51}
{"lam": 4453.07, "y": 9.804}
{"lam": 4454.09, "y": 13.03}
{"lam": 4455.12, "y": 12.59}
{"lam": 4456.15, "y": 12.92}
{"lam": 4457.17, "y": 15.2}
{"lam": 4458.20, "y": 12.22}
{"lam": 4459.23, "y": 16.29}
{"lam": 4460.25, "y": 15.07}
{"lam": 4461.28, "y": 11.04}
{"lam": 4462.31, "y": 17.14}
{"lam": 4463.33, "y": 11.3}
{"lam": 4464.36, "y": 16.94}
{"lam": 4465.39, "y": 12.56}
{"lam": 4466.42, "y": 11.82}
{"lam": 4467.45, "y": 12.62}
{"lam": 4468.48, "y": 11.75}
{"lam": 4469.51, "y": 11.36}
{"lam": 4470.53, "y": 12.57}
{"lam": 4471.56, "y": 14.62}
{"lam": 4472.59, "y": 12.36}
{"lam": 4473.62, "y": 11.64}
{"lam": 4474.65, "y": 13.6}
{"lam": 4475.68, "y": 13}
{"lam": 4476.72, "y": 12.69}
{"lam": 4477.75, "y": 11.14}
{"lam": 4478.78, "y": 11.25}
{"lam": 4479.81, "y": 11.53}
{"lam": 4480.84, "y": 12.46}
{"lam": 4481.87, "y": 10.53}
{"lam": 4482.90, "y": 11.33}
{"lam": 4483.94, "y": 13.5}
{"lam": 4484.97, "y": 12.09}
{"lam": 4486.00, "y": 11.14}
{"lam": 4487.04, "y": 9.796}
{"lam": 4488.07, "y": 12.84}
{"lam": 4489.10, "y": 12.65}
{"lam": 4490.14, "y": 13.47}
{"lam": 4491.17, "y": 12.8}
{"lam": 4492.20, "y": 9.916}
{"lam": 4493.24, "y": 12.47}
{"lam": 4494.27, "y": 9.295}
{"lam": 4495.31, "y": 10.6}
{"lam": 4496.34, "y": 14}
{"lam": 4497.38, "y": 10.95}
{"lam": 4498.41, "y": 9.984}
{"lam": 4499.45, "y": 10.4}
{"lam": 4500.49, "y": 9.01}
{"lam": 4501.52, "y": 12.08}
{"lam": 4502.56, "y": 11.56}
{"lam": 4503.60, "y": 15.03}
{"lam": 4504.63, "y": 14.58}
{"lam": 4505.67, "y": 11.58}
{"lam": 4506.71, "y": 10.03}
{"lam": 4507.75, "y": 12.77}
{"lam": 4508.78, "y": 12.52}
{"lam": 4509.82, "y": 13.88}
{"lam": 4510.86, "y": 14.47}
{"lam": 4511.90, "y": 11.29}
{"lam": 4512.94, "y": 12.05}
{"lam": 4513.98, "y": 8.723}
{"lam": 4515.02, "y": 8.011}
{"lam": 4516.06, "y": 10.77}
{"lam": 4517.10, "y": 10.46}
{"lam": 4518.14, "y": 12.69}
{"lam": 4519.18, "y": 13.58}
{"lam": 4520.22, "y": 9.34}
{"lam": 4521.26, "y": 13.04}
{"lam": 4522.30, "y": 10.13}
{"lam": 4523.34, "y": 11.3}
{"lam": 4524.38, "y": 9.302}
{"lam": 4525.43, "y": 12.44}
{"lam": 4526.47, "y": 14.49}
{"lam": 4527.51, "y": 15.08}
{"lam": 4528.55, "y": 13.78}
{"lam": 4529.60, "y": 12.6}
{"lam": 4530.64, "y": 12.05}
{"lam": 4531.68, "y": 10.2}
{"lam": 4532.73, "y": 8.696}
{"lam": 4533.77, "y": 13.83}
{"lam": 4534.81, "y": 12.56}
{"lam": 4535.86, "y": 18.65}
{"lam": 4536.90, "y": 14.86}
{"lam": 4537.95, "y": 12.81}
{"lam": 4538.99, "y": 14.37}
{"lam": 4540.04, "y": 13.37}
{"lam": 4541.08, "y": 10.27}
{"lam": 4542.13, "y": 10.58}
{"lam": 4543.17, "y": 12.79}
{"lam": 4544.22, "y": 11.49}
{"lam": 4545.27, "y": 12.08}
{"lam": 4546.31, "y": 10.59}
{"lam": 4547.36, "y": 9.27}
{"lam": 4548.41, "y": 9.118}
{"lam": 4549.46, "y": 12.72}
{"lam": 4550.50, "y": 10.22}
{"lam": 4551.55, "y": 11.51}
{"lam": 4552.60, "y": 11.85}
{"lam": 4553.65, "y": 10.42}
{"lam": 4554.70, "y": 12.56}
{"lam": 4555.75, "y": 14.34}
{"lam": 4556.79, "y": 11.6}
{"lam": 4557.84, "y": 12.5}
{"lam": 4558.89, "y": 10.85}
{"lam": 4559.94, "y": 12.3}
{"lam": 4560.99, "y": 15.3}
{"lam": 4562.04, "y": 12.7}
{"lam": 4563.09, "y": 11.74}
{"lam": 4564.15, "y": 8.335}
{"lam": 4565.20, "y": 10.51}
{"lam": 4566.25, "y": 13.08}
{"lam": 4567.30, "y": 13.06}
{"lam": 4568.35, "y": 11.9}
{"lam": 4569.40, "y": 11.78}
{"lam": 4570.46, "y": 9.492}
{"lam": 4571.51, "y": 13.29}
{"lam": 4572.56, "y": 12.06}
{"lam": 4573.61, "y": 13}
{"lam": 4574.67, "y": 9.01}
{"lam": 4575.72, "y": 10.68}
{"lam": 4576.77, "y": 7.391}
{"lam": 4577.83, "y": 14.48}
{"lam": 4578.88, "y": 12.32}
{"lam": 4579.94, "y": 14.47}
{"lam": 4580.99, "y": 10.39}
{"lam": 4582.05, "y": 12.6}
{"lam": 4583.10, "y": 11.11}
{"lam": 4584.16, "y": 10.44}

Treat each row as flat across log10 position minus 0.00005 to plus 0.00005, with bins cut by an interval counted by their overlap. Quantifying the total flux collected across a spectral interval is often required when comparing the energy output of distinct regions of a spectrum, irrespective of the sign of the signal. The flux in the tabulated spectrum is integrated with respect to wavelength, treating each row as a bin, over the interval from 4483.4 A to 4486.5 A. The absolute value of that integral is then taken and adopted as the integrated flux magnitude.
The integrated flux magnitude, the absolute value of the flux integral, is 37.9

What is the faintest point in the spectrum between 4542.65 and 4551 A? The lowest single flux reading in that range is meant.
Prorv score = 9.118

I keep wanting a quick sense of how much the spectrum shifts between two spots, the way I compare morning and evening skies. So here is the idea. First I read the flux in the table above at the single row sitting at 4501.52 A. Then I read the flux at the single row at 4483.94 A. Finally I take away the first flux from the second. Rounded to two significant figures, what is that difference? 1.4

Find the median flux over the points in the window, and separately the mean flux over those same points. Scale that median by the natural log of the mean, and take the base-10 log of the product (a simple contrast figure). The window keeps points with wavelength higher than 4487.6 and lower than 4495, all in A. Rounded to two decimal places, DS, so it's 1.50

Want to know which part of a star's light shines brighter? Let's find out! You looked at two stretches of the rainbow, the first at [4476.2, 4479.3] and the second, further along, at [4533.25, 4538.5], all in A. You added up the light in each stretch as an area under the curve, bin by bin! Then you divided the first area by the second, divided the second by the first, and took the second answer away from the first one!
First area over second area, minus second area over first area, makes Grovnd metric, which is -1.6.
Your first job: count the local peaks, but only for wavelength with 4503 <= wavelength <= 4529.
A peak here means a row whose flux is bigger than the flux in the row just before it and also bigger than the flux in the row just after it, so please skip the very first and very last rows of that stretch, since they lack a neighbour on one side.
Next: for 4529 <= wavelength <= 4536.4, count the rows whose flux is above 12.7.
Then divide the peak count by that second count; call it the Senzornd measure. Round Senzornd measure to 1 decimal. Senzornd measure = 4.0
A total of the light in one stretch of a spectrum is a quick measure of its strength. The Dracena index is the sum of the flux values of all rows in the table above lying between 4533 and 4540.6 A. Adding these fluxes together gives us 100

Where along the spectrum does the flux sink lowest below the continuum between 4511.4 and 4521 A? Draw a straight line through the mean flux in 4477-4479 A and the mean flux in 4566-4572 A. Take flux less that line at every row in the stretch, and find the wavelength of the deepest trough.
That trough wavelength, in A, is 4515.02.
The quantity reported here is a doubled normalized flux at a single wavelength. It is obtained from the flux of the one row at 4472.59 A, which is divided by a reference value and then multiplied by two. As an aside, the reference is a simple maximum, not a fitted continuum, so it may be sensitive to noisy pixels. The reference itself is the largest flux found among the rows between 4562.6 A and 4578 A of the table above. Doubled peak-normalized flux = 1.71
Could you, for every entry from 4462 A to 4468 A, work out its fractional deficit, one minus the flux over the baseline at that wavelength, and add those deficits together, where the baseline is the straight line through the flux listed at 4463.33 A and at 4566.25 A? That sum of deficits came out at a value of -1.3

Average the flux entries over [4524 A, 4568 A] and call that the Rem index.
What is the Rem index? 12.2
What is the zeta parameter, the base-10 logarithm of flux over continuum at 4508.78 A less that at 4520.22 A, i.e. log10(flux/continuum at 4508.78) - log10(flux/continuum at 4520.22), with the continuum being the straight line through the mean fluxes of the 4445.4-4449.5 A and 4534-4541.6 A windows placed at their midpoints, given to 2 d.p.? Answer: 0.12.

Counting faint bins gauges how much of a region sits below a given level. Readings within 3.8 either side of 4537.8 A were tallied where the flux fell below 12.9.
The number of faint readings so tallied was 3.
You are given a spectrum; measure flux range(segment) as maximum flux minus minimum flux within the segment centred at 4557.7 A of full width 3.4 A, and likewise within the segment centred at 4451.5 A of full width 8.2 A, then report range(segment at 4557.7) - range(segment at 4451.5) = -4.7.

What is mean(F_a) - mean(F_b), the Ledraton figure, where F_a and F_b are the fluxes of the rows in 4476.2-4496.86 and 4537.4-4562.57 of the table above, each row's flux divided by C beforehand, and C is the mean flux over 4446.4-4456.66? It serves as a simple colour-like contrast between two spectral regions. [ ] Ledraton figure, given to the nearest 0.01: -0.01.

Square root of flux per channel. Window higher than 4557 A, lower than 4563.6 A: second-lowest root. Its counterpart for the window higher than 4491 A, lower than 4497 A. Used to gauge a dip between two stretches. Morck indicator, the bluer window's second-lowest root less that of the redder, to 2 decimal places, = -0.28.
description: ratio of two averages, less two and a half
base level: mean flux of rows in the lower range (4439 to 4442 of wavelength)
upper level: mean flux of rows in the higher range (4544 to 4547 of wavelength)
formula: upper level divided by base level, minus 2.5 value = -1.50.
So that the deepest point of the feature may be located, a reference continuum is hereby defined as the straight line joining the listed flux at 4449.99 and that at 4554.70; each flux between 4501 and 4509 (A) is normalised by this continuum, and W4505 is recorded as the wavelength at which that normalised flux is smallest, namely 4506.71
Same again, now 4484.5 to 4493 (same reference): 4487.04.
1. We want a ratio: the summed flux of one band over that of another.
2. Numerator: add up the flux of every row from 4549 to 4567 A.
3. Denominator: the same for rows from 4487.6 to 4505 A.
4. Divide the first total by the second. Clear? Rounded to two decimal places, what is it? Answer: 1.00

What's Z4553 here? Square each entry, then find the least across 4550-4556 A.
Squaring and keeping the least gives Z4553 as 104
